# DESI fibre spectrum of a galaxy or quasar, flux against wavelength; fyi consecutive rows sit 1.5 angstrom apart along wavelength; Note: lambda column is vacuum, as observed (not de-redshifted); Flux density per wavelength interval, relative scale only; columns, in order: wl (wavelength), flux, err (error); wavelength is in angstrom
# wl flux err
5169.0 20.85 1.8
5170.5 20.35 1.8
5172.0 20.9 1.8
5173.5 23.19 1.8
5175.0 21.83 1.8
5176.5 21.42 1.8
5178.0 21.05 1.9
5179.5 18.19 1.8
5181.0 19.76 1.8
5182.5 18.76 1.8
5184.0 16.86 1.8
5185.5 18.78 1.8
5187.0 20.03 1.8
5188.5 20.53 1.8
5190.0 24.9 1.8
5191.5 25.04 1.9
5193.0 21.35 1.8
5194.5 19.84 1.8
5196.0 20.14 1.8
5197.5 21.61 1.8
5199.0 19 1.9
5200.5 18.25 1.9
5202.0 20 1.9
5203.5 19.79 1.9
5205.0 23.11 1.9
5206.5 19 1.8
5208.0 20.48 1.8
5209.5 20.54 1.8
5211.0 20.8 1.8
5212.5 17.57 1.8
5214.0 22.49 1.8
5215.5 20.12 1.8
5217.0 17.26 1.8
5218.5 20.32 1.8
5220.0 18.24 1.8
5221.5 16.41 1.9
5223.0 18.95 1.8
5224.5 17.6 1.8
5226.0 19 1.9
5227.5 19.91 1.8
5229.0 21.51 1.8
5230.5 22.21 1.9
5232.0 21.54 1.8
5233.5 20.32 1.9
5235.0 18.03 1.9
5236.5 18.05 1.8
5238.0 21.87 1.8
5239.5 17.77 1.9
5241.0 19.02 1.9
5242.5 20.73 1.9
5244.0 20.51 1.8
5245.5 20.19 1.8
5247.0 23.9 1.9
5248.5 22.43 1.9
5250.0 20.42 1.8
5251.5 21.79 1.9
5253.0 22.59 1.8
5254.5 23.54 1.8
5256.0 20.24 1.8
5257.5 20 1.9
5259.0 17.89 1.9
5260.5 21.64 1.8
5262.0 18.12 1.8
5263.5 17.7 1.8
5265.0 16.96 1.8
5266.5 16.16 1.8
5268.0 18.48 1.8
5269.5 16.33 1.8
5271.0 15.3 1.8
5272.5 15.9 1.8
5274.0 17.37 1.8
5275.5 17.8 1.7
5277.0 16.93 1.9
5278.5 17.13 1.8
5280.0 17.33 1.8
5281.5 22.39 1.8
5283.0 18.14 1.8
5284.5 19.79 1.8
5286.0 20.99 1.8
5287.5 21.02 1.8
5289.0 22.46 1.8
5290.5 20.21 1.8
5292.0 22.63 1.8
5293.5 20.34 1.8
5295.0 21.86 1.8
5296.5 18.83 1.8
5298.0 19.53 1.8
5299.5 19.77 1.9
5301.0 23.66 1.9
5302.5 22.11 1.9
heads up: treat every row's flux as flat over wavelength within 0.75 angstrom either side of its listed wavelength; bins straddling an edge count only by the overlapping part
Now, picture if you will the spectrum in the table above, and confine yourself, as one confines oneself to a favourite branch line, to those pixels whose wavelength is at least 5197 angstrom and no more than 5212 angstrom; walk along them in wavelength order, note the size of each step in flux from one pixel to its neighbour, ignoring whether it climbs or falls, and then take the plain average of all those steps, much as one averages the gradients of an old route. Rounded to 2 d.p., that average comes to 1.62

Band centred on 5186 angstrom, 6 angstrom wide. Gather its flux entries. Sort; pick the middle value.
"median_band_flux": 19.4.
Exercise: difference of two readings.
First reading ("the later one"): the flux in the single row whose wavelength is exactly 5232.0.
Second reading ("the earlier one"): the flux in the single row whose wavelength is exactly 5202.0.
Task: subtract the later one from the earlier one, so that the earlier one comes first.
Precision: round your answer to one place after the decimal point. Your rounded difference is -1.5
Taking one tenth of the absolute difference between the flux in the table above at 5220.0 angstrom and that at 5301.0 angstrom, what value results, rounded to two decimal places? 0.54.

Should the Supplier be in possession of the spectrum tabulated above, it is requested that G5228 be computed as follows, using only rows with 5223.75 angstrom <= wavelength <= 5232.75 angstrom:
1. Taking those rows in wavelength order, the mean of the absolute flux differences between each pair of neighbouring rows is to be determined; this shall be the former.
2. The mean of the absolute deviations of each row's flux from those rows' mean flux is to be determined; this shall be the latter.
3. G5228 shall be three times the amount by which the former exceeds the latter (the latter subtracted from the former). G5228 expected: -1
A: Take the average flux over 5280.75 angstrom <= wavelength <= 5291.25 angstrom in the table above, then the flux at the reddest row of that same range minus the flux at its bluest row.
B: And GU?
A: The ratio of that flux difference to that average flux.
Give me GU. -0.11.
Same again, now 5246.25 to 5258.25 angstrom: -0.18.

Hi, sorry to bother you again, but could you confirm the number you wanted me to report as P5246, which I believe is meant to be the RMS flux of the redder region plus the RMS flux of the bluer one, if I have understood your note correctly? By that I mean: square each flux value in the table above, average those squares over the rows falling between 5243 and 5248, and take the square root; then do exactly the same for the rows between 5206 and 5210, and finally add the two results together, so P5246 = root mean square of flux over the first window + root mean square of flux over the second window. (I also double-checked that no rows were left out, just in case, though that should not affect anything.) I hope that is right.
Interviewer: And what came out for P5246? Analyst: 41.6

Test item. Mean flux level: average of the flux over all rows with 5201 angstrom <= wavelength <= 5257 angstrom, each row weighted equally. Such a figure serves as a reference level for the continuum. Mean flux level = 20.2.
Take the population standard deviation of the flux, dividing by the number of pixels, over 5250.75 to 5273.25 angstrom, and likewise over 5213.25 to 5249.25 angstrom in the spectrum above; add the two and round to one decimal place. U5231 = 4.4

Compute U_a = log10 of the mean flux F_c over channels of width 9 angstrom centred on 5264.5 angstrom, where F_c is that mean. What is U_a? 1.26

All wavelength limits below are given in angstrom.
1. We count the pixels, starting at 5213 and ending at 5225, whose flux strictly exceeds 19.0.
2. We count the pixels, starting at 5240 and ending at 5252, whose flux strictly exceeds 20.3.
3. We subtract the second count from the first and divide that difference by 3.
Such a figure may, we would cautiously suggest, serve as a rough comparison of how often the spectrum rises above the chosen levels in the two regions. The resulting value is -1.0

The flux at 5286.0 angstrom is 20.99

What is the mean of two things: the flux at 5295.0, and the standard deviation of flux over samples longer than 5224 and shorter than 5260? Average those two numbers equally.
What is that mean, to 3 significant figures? 11.8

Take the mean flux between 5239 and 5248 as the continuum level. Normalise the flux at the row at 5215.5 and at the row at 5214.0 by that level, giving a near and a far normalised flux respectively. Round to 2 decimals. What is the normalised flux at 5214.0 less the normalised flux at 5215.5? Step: 0.12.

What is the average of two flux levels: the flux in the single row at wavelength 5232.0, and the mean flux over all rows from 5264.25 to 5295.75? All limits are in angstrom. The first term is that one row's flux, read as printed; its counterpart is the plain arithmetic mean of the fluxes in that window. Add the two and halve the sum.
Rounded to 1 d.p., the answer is 20.2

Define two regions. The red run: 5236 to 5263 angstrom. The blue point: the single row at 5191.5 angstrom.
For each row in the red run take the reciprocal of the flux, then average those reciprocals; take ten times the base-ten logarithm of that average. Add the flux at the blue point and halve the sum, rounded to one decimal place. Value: 6.0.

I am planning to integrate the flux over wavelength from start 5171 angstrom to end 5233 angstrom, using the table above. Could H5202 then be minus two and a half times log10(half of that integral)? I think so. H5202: -7.0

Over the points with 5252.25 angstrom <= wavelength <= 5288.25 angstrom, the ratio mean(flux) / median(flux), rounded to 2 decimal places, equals 1.04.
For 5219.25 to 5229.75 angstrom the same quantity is 0.99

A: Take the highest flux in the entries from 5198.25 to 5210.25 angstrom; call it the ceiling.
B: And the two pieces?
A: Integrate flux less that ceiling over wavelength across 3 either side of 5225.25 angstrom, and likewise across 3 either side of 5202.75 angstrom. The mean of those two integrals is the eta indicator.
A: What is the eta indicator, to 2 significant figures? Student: -21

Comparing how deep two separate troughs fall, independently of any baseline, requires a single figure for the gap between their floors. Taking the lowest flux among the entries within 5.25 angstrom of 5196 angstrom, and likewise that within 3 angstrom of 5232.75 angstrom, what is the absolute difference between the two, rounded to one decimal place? 0.2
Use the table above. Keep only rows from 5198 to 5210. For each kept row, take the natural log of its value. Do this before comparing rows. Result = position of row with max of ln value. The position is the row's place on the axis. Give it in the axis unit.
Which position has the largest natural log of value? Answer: 5205.0 angstrom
